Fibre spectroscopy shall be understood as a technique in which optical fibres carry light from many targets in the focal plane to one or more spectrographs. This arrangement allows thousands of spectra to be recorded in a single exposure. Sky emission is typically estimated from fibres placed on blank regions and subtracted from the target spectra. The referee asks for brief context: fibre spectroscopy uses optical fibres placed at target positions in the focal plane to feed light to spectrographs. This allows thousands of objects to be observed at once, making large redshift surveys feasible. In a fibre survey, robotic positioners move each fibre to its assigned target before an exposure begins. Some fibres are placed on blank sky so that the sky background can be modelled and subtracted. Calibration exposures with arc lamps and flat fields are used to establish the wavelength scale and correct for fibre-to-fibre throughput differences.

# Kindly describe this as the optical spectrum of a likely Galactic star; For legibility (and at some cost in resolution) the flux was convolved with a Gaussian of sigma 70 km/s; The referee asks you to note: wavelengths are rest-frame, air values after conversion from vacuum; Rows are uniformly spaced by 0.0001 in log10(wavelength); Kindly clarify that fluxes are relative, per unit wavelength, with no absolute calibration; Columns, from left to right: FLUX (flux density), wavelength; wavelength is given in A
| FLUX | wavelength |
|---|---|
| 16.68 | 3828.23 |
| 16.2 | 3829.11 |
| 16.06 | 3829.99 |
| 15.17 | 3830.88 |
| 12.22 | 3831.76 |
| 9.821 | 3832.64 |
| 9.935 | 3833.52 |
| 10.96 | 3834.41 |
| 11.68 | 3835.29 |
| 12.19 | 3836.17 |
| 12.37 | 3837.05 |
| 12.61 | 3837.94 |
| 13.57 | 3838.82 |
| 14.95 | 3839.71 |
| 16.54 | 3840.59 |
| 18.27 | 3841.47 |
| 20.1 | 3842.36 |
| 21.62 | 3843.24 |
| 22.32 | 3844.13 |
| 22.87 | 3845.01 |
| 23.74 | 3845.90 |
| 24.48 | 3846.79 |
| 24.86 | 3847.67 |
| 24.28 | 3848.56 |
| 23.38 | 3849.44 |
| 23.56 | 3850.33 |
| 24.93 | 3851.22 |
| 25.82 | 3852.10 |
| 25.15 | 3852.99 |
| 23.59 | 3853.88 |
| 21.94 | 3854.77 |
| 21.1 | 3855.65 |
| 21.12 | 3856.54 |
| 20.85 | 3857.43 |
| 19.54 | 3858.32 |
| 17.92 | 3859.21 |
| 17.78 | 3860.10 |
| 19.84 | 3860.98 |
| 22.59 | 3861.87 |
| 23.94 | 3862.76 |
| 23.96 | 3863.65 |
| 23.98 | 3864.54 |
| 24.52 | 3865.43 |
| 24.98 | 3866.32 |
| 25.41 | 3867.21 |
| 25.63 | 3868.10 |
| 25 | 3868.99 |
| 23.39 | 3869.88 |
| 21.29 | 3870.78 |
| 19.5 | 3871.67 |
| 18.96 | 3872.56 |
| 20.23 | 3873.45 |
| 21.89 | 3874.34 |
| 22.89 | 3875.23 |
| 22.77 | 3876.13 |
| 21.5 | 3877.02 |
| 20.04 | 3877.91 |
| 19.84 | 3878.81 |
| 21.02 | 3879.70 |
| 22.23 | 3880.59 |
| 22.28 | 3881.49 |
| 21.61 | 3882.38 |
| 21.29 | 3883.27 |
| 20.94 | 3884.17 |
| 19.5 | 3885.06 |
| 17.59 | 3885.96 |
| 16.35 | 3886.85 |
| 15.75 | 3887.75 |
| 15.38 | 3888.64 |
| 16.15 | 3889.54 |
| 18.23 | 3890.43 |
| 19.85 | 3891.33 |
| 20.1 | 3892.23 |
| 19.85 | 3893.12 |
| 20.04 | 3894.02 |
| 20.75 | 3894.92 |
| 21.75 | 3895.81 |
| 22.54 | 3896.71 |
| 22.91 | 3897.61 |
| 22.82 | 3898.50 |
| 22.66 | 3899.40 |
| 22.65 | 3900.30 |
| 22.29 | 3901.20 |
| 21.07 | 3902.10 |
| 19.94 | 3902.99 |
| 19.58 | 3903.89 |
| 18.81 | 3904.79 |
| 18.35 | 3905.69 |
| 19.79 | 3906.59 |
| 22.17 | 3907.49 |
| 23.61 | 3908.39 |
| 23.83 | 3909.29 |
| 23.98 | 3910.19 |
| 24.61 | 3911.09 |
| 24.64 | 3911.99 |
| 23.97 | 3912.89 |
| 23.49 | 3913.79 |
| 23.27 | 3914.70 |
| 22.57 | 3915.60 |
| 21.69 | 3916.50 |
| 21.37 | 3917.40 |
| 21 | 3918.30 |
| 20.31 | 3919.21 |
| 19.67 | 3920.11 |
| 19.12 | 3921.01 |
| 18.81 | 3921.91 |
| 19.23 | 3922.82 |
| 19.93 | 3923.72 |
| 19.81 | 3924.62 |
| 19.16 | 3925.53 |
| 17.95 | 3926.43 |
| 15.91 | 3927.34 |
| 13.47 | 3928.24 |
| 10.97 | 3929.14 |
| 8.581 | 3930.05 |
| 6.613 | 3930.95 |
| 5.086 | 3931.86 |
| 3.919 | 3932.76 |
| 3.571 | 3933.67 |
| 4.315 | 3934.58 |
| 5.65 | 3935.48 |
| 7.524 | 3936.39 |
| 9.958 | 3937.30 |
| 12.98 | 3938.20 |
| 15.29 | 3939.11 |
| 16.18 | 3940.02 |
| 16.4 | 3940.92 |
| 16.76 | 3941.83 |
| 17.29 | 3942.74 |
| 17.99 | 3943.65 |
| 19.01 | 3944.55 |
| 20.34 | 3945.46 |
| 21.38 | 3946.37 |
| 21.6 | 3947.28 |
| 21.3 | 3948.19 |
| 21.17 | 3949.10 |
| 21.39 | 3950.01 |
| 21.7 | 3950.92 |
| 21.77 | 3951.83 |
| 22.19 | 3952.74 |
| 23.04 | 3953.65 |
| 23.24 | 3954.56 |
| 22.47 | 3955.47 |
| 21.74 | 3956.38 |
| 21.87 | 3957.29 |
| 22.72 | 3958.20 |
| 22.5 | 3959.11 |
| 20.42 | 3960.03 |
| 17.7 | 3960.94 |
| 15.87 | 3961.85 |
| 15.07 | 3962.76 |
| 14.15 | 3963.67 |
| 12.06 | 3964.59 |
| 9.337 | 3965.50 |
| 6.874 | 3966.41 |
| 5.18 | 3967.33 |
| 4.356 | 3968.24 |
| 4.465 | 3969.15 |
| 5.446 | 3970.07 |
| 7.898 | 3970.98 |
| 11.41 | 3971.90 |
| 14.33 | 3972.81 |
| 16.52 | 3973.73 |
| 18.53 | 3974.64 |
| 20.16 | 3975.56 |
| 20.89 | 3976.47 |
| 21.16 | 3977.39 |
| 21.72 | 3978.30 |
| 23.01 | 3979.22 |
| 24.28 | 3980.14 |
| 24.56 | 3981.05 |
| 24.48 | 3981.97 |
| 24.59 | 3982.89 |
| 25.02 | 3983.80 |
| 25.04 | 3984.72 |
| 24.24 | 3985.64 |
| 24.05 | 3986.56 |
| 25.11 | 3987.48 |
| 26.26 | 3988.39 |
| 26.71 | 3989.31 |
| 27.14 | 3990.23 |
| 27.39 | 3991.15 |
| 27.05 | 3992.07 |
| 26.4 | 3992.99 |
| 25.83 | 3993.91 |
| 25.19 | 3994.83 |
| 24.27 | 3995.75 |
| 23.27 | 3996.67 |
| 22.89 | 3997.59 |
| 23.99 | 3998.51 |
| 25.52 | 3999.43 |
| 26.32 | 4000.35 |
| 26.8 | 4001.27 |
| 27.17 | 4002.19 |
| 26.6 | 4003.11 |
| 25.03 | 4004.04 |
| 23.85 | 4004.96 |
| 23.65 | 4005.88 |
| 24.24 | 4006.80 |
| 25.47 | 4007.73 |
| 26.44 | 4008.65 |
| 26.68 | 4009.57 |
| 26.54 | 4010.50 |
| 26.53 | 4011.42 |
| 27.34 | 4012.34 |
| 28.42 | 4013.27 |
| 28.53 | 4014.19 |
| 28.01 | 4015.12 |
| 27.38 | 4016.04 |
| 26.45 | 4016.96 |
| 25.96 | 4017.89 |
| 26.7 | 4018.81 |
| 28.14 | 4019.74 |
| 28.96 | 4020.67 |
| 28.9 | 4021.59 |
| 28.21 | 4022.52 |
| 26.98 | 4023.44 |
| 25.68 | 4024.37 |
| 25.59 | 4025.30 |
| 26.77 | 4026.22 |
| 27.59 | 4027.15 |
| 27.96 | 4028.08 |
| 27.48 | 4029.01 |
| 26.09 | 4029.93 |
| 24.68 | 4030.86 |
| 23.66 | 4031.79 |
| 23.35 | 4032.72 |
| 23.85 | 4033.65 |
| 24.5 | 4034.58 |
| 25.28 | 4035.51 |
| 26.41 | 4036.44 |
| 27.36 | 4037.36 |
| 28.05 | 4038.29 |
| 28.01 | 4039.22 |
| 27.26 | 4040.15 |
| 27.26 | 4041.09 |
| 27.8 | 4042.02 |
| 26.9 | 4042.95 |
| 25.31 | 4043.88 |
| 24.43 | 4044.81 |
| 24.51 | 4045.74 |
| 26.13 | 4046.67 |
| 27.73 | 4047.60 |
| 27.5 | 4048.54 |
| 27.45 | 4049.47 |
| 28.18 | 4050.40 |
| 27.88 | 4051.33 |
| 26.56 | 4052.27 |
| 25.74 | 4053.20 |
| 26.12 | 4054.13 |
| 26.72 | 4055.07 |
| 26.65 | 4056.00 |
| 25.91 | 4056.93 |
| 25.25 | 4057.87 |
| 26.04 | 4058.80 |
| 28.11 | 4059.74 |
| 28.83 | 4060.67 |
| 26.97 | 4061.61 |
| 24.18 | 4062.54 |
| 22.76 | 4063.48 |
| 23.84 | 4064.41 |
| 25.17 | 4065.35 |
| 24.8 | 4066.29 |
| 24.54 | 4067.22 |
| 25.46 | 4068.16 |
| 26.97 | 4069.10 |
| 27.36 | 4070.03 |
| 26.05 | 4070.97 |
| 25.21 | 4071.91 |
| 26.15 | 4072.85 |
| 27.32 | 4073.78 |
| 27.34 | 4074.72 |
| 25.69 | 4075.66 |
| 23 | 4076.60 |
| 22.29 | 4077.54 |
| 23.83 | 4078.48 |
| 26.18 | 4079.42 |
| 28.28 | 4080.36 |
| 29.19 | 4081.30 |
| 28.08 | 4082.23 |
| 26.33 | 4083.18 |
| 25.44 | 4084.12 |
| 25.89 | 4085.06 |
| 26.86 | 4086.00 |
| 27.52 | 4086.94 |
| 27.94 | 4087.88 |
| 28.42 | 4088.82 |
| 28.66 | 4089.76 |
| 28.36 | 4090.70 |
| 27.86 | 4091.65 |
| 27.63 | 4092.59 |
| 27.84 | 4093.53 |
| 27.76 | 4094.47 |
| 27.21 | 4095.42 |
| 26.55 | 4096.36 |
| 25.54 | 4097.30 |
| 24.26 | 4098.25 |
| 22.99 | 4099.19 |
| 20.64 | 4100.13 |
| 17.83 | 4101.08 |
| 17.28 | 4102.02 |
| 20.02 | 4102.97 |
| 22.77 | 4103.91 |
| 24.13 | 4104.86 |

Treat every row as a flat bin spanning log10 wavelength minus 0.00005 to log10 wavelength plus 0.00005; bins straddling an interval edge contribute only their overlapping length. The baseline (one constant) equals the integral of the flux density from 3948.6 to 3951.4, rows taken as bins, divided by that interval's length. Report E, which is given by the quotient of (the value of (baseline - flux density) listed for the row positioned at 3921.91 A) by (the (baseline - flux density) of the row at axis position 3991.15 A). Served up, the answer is -0.4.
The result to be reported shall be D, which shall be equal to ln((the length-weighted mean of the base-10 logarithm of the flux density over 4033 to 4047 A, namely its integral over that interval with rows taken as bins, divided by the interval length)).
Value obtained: 0.349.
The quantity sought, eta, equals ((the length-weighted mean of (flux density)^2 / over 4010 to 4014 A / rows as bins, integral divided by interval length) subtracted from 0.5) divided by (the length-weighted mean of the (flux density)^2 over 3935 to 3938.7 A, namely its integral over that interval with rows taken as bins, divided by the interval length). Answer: -8.3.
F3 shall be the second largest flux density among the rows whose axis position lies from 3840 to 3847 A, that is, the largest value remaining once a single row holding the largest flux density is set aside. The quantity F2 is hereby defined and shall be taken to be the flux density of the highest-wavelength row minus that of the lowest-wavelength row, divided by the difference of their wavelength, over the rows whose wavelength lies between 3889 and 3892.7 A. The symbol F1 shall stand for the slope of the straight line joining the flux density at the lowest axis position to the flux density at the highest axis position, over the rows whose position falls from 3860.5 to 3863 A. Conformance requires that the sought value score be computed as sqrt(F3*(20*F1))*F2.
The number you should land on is 49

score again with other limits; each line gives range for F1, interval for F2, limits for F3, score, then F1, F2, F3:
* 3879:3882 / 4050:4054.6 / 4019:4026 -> -11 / 0.70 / -0.6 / 28.9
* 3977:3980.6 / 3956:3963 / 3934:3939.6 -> -18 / 1.13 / -1.0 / 12.98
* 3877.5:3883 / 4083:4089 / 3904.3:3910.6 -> 5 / 0.35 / 0.4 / 23.83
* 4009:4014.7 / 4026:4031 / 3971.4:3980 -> -6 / 0.40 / -0.5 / 21.72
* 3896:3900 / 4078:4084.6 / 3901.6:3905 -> 1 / 0.04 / 0.3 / 19.94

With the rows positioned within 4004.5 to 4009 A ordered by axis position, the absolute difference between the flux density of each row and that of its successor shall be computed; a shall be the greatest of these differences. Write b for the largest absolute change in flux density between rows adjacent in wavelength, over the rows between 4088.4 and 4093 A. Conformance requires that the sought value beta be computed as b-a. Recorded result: -0.7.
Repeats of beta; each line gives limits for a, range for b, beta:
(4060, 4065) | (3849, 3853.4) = -1.4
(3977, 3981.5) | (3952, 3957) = -0.4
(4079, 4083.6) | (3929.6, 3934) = -0.1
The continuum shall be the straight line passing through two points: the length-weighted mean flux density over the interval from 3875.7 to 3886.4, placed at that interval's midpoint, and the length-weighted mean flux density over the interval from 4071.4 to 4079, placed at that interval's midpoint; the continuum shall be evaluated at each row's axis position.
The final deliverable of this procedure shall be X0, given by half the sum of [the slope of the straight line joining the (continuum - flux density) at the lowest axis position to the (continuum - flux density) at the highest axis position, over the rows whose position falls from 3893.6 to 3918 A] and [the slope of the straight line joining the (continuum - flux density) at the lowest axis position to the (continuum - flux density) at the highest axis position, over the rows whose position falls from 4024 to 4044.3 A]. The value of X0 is 0.0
